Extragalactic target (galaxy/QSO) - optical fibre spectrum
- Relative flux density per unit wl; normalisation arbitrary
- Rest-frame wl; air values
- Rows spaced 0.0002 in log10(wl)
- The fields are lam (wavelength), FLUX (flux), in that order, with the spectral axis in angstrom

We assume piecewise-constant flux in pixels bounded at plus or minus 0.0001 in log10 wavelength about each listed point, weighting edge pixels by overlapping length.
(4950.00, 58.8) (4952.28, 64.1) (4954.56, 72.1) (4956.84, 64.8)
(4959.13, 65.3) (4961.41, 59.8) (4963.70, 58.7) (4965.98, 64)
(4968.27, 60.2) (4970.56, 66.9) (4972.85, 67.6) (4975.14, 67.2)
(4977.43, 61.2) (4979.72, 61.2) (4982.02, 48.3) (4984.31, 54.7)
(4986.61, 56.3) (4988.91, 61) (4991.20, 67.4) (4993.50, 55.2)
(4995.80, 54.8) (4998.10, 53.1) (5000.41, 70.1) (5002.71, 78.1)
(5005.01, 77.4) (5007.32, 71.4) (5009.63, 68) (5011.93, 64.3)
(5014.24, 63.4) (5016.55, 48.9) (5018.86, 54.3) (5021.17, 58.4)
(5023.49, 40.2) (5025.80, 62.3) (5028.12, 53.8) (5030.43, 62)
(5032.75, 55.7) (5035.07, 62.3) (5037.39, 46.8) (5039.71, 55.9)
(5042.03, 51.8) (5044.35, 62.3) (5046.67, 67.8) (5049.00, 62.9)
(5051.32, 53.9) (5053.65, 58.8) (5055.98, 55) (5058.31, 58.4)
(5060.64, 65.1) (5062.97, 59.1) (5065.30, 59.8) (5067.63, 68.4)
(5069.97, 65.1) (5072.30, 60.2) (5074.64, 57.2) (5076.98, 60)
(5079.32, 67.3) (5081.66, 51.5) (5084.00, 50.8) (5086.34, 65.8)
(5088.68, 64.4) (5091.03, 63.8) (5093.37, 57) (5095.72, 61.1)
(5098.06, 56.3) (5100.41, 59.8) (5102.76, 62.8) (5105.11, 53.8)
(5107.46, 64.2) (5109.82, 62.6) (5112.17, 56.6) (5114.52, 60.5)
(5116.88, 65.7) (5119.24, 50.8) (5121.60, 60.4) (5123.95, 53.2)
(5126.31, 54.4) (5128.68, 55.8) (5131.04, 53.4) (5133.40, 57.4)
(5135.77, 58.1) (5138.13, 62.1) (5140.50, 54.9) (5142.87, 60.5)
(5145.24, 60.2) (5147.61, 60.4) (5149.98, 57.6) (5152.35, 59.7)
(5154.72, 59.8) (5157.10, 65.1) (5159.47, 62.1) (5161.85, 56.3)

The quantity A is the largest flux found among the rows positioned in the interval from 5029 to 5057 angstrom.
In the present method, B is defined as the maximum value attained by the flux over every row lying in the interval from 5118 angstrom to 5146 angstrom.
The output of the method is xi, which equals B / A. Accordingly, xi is 0.92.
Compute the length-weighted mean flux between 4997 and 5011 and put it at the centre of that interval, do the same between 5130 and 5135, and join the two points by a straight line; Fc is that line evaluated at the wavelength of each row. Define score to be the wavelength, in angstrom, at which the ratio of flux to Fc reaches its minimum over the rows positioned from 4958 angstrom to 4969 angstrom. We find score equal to 4963.70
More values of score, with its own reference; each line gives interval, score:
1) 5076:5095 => 5084.00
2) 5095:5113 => 5105.11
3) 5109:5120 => 5119.24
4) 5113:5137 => 5119.24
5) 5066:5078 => 5074.64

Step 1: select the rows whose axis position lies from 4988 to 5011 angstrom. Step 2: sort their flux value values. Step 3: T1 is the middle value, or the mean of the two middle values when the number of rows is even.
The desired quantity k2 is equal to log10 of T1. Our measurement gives 1.83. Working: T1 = 68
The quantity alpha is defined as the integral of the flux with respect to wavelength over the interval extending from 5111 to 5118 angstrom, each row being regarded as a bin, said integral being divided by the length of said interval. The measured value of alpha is 60.9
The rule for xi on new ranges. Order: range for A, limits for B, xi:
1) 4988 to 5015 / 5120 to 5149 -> 0.80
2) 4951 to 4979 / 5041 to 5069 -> 0.95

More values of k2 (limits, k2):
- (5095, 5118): 1.78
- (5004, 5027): 1.80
